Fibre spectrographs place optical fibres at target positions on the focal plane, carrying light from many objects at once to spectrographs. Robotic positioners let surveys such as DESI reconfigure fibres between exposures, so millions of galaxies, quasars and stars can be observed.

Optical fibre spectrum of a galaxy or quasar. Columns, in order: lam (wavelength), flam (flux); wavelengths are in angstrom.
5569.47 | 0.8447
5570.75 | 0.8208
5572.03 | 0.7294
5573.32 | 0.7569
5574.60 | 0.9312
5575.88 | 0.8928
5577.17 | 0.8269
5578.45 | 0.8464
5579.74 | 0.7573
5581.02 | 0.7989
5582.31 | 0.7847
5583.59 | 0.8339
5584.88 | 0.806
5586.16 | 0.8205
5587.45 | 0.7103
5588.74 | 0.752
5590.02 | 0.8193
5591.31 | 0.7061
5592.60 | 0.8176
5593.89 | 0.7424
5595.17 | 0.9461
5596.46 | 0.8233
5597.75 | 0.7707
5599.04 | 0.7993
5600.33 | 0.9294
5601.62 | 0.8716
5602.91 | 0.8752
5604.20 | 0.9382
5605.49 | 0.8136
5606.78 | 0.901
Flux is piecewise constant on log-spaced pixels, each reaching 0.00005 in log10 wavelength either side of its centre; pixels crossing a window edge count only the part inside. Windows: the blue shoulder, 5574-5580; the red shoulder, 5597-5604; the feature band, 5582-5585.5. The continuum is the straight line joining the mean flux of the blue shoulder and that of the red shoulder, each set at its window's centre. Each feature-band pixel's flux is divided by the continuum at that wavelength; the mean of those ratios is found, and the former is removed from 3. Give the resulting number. 2.05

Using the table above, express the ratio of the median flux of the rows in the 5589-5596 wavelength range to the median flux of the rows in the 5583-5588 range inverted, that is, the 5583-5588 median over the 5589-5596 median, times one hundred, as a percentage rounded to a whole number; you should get 99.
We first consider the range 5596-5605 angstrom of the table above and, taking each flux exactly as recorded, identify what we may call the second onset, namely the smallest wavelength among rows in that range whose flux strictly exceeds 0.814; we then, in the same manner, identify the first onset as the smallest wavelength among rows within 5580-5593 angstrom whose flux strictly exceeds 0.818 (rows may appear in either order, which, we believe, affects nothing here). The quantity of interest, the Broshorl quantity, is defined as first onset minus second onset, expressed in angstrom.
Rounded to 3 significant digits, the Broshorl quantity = -12.9 angstrom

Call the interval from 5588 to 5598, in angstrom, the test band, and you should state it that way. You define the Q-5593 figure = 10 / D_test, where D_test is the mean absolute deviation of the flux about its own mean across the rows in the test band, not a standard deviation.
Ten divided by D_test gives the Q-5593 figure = 184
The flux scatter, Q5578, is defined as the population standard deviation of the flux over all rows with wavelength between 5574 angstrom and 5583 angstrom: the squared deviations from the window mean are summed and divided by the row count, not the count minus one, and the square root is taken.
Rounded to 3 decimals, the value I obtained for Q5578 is 0.057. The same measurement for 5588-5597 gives 0.073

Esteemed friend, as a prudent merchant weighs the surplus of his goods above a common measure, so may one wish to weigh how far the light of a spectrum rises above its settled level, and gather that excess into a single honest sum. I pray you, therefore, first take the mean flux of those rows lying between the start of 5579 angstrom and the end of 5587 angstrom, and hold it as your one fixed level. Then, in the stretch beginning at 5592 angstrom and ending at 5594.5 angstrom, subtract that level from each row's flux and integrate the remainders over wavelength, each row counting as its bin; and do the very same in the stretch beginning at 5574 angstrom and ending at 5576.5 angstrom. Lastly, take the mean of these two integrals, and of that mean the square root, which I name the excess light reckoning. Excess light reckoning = 0.34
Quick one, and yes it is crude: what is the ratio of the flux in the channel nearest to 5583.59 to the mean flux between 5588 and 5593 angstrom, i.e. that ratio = 1.08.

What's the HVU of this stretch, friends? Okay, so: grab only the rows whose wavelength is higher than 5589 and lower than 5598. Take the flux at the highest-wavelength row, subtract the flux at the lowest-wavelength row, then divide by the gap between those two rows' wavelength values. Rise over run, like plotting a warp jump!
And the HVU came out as -0.01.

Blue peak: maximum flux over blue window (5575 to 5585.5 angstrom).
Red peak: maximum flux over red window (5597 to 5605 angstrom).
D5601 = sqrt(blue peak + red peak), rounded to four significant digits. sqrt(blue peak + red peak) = 1.353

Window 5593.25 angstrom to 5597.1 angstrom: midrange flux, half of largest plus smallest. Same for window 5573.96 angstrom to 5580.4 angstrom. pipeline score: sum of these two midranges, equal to 1.69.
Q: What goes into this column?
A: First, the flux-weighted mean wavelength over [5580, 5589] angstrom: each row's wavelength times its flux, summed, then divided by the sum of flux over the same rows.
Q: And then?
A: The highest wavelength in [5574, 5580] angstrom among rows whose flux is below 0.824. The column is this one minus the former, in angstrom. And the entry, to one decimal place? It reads -5.1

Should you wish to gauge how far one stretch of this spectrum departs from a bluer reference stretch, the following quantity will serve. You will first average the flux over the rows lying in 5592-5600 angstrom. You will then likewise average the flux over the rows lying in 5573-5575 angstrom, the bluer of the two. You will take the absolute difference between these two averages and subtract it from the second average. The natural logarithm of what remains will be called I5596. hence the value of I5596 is -0.20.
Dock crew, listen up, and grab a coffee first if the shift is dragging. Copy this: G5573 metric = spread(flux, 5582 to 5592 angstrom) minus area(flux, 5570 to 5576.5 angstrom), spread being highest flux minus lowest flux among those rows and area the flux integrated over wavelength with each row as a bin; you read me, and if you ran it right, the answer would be -5.2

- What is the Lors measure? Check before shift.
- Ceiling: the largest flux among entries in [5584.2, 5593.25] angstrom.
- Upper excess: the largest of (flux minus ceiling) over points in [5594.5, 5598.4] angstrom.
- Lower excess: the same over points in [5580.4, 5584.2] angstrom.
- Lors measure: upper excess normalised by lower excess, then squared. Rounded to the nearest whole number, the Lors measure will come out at 88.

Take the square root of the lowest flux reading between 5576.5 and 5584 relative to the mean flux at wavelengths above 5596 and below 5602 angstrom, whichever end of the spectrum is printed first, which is 0.95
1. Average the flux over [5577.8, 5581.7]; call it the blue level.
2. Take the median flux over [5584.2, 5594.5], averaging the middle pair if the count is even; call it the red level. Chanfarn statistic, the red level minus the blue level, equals -0.02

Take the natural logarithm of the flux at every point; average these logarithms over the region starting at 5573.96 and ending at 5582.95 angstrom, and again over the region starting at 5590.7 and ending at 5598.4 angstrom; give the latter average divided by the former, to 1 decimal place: 1.2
